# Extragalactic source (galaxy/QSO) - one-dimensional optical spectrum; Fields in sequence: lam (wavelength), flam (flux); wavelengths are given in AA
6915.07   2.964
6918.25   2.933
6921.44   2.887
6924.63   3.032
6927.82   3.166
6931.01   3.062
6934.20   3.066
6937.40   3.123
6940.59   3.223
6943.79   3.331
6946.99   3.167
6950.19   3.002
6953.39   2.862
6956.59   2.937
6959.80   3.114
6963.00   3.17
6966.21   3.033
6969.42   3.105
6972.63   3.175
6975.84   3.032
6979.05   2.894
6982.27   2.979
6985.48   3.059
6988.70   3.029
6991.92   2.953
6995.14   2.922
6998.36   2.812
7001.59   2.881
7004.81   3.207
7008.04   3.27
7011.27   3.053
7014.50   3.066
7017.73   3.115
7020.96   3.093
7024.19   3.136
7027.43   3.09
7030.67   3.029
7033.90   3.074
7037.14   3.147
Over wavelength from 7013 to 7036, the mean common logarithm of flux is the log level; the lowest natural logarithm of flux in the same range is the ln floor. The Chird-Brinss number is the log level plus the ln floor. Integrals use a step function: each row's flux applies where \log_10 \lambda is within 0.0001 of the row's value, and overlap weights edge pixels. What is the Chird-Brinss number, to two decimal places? 1.60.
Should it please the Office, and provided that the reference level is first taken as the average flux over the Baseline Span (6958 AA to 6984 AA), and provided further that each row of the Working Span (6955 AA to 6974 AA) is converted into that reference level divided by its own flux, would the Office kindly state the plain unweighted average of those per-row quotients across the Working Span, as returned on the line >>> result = 0.992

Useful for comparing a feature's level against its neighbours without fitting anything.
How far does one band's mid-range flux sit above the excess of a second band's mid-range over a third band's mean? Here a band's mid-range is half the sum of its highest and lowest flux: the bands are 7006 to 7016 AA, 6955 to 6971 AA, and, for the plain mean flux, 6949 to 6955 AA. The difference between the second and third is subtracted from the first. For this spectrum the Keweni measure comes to 3.04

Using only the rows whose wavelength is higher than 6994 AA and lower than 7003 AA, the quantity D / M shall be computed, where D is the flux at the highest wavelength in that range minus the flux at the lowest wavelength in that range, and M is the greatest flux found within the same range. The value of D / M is -0.014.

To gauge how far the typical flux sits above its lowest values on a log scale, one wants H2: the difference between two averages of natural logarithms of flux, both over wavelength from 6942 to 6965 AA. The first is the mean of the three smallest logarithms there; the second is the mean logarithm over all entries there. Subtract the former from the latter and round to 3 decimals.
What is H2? 0.049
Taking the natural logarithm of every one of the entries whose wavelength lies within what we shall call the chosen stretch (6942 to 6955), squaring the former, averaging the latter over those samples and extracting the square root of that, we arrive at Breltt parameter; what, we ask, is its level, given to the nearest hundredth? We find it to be 1.13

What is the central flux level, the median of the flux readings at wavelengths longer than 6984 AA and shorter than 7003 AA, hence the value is 2.94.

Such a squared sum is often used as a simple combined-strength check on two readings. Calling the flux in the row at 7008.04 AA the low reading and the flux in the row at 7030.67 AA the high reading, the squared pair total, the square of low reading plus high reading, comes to 39.7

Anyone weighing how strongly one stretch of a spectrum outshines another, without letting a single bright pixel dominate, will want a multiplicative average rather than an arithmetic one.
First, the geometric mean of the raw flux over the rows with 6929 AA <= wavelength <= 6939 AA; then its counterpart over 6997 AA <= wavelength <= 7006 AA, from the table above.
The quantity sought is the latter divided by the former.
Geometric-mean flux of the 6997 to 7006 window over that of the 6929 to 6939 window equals 0.96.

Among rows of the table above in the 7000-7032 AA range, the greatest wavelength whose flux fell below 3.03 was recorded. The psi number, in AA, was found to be 7030.67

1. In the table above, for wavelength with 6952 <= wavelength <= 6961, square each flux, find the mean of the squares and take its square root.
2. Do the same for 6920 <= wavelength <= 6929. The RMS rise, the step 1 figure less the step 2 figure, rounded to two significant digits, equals -0.058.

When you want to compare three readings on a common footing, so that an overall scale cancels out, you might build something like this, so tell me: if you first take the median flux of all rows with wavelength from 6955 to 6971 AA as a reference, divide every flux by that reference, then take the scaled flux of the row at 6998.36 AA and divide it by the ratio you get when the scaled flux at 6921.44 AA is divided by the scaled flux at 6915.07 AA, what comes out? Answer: 0.93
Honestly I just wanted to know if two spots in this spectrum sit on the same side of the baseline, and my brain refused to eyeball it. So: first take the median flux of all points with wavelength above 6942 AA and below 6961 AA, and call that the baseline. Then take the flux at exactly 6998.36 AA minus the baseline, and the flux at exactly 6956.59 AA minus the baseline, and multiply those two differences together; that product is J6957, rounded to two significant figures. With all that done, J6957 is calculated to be 0.030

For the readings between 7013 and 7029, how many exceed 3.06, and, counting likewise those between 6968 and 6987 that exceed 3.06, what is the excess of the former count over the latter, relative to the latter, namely 1.5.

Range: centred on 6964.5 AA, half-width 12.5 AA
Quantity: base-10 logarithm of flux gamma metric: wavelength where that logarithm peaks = 6972.63 AA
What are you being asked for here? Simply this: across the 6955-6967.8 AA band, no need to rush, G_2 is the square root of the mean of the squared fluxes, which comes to 3.06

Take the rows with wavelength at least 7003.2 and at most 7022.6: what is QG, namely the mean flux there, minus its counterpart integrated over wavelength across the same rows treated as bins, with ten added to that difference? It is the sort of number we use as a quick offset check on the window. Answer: -48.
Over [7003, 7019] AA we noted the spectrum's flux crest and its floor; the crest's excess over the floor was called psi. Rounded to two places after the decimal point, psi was 0.22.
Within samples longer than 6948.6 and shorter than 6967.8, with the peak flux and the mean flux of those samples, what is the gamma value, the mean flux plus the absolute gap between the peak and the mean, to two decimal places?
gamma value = 3.17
